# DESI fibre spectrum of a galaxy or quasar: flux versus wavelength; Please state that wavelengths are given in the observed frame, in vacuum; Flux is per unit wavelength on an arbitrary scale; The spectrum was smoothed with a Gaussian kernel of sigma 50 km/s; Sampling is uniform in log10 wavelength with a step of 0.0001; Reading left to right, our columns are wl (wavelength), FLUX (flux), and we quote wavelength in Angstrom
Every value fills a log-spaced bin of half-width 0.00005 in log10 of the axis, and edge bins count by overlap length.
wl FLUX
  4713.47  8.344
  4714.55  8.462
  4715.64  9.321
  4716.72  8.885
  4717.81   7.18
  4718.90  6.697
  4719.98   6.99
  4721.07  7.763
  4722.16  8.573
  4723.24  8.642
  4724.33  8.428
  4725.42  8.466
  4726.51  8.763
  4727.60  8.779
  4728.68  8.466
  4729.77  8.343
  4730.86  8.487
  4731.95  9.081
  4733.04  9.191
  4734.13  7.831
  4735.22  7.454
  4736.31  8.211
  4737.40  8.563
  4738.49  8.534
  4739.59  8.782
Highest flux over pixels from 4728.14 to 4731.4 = 8.487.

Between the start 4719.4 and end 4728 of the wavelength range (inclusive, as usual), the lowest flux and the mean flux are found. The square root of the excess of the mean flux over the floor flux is 1.1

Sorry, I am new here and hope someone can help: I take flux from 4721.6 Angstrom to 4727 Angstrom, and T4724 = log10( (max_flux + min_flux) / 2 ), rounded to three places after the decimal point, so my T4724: 0.934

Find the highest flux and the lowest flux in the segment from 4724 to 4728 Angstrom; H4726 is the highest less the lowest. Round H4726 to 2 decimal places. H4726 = 0.35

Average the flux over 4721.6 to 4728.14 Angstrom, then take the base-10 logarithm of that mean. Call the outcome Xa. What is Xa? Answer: 0.935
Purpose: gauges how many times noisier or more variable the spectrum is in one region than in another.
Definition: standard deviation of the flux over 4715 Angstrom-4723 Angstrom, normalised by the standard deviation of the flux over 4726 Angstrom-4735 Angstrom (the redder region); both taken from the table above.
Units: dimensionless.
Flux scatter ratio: 2.3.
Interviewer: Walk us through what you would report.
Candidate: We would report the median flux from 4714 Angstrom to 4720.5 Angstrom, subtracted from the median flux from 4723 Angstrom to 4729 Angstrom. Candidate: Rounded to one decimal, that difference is 0.7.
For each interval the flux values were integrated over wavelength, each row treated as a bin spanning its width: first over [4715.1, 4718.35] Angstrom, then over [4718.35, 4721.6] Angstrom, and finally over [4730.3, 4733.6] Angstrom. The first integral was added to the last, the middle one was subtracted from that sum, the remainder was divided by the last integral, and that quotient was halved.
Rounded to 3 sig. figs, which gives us 0.573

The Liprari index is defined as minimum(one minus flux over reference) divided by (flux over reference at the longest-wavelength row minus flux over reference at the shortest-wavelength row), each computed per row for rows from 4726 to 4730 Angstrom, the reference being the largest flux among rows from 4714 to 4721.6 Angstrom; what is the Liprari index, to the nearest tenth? -1.3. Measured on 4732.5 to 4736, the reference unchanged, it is -0.1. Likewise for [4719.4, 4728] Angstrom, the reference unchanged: 0.3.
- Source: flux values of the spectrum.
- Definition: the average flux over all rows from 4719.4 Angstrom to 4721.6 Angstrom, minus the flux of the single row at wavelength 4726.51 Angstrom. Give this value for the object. -1.4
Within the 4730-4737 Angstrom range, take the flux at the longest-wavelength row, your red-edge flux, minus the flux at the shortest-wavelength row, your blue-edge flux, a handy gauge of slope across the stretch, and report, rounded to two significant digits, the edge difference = -0.28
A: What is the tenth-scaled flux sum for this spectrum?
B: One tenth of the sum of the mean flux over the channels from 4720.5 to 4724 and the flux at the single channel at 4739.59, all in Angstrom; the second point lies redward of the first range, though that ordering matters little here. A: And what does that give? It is 1.71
